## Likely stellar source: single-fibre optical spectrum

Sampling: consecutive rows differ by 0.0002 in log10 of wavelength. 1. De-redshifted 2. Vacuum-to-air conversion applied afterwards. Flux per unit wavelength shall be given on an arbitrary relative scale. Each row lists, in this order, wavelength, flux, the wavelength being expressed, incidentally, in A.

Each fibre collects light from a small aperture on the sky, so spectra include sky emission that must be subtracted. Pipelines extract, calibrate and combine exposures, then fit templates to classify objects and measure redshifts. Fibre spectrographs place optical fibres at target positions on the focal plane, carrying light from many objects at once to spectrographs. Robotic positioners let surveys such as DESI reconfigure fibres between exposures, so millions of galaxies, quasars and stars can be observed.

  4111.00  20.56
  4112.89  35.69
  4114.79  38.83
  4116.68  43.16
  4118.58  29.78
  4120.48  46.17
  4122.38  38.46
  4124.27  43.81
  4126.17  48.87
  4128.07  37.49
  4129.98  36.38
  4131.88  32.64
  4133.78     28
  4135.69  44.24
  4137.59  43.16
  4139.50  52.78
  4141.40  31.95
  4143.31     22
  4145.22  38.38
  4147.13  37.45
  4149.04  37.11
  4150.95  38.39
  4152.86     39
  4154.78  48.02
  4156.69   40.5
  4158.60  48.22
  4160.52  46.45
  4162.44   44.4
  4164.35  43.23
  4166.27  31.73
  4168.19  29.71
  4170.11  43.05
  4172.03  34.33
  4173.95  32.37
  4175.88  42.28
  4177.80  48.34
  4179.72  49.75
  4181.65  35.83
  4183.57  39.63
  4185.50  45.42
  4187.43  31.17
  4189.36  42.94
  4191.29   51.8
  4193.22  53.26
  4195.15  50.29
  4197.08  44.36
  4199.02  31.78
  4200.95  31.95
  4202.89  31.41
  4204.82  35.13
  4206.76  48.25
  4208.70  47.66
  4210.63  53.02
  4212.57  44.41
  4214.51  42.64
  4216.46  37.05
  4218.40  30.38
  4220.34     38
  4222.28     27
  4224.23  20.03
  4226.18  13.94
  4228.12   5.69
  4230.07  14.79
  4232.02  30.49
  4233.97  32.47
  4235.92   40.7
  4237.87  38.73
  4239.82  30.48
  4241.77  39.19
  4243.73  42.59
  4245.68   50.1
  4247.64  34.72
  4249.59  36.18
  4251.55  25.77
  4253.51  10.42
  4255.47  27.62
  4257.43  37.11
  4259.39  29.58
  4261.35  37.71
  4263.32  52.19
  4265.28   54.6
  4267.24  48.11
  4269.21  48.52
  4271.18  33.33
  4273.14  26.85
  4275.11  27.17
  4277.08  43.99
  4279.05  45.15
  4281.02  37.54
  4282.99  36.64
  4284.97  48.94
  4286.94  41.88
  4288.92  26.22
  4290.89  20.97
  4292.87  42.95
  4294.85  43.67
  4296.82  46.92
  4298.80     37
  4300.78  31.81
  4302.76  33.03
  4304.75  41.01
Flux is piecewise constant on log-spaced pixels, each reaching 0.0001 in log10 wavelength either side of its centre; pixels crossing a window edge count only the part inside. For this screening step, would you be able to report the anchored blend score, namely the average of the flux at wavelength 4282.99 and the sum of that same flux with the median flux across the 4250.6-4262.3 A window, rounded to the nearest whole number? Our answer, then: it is 51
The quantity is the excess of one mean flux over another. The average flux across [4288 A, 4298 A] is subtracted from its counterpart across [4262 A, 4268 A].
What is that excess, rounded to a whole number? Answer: 15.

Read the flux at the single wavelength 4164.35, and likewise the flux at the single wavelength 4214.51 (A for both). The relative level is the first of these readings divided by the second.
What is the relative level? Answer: 1.0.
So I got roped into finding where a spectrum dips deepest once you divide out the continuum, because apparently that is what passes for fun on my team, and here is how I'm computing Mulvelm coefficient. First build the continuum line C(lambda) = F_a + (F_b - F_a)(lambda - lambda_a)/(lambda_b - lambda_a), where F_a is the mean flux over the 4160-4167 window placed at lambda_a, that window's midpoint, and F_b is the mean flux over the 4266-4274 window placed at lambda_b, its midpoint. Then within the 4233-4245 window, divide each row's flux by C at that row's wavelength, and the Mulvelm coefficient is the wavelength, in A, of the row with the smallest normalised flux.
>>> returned 4239.82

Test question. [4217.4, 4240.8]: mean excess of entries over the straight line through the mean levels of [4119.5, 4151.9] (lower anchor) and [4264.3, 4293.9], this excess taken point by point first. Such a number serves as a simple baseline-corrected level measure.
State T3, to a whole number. -12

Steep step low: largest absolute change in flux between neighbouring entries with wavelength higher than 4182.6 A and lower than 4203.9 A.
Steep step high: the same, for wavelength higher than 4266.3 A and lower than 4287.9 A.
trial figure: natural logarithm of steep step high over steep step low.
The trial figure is 0.17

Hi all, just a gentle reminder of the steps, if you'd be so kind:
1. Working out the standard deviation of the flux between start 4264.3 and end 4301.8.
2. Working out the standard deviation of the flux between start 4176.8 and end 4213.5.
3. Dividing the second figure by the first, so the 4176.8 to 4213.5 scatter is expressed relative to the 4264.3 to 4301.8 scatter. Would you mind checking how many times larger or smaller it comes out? 0.85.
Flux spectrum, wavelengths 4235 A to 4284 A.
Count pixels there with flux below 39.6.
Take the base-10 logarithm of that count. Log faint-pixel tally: 1.20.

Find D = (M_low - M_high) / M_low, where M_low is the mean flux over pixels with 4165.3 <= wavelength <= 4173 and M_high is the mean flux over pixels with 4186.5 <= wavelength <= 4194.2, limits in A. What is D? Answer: -0.29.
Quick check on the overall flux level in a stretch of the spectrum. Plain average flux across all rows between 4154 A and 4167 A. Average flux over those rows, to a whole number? 43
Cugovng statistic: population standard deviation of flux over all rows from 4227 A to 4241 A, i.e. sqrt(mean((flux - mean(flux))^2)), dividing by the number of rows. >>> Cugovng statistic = 12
